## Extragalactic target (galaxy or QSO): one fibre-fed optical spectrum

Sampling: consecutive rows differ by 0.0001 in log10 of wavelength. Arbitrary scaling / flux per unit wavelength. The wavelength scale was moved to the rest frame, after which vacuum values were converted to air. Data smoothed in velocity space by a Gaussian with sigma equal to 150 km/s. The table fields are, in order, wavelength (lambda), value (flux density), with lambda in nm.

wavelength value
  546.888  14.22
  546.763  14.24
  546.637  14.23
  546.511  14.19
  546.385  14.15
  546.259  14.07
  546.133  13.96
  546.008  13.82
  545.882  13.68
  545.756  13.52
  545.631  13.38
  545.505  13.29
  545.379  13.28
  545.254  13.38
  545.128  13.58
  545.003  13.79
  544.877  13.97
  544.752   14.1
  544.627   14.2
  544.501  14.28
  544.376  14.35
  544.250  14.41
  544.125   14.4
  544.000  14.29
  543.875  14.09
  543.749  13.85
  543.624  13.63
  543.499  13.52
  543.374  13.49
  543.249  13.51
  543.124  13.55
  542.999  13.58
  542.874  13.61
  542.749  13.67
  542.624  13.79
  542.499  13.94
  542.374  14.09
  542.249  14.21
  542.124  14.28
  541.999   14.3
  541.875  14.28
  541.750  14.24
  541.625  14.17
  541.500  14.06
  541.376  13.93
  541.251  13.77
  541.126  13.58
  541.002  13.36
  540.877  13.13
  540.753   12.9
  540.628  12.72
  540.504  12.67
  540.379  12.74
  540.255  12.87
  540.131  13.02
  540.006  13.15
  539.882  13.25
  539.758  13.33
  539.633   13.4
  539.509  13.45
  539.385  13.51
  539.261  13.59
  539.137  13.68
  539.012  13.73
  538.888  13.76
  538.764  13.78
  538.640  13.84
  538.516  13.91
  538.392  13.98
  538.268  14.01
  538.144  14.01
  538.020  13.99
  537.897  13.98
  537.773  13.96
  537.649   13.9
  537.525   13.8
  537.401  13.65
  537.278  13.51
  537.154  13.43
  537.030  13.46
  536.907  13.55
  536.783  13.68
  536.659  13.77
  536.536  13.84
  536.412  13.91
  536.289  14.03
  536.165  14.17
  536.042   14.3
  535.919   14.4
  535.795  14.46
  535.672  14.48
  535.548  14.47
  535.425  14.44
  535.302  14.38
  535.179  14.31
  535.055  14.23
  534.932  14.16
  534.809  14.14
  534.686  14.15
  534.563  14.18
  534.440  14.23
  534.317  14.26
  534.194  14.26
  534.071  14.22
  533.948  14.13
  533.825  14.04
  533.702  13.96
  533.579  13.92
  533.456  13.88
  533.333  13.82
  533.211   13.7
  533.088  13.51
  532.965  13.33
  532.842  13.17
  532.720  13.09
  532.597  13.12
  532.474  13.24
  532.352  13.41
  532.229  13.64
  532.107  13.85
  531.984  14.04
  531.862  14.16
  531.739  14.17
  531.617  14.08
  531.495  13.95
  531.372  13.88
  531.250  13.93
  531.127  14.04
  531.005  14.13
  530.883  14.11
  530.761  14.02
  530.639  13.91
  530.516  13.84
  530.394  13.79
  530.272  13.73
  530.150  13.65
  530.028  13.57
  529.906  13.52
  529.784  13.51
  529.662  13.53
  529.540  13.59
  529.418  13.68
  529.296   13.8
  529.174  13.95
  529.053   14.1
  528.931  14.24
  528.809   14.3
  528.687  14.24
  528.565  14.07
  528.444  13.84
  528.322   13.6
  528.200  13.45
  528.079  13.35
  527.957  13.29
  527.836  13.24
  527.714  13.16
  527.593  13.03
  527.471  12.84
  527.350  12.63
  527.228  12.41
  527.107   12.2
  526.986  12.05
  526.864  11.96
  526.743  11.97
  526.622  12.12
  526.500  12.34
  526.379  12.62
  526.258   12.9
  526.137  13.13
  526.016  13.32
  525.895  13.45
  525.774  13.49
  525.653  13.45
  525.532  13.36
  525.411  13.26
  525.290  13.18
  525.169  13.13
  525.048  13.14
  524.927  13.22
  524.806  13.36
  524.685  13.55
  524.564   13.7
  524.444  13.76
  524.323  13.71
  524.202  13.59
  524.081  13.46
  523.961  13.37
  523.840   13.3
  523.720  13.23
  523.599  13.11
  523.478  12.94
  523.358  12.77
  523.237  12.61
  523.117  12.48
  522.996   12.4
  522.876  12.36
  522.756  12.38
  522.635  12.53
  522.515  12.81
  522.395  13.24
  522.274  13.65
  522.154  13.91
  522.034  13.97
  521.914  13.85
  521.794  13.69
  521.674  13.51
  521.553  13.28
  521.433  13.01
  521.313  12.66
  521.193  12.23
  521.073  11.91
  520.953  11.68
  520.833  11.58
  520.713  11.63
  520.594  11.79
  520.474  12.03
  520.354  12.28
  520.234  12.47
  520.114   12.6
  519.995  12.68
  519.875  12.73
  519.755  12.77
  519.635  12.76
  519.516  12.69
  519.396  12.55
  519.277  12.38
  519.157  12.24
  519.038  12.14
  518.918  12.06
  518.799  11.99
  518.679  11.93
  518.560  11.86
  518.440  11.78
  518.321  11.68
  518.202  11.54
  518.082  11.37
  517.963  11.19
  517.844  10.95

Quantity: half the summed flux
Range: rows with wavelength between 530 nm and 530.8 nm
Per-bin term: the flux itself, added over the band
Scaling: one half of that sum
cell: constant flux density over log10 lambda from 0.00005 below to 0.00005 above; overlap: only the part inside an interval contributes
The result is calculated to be 48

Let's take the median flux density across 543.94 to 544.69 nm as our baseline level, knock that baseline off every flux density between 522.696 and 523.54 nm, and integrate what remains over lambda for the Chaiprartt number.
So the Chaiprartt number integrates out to -1.5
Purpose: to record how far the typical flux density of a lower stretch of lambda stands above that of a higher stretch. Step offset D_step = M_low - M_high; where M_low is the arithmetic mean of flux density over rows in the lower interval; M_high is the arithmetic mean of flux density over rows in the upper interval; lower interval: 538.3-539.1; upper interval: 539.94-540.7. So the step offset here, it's 1.0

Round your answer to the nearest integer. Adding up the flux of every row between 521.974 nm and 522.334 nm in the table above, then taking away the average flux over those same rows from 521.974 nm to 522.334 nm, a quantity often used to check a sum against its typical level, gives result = 28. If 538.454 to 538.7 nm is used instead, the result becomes 14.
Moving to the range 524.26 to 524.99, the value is 68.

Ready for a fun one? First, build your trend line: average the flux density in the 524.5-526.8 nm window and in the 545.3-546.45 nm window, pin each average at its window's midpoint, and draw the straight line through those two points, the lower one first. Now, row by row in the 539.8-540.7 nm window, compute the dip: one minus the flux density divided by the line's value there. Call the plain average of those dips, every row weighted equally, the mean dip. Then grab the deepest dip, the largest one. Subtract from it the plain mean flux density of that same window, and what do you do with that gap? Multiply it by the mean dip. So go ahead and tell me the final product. -0.6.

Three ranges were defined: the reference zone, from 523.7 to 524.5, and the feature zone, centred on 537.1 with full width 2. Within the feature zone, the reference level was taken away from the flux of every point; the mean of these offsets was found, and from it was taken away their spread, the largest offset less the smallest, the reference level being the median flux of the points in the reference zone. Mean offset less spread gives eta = -0.4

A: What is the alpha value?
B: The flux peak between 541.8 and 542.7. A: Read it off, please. 14.3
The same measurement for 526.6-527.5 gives 12.84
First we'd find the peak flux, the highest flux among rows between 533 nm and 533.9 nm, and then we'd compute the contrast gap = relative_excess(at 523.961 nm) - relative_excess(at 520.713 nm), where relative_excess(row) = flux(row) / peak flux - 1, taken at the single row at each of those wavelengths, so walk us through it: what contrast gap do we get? 0.12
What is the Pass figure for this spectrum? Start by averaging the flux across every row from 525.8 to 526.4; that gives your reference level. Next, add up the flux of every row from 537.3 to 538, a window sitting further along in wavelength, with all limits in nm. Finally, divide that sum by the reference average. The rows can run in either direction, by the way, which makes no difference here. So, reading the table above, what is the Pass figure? 5.3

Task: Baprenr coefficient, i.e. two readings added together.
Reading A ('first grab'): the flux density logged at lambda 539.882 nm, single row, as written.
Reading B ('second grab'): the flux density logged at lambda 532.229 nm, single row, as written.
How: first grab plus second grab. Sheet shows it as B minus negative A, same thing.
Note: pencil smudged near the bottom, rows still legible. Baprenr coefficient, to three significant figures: 26.9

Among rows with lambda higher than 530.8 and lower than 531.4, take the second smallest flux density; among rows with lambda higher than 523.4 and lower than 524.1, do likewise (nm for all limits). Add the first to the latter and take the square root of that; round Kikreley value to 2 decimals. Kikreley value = 5.20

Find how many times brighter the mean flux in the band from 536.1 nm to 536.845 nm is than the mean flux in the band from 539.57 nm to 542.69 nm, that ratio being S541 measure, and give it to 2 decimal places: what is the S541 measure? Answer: 1.02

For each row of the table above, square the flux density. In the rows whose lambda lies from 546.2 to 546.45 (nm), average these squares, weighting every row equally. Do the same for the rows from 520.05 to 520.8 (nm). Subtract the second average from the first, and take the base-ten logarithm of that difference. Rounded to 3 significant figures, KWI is 1.71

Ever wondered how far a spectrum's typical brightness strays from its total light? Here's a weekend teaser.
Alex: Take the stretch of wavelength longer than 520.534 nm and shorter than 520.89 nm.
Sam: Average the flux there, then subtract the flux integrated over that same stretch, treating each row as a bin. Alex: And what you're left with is 7.5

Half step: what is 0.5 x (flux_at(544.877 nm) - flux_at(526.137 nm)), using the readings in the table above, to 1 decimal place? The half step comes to 0.4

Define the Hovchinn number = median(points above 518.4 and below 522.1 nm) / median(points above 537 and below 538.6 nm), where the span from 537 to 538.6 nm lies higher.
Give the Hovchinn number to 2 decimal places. 0.89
